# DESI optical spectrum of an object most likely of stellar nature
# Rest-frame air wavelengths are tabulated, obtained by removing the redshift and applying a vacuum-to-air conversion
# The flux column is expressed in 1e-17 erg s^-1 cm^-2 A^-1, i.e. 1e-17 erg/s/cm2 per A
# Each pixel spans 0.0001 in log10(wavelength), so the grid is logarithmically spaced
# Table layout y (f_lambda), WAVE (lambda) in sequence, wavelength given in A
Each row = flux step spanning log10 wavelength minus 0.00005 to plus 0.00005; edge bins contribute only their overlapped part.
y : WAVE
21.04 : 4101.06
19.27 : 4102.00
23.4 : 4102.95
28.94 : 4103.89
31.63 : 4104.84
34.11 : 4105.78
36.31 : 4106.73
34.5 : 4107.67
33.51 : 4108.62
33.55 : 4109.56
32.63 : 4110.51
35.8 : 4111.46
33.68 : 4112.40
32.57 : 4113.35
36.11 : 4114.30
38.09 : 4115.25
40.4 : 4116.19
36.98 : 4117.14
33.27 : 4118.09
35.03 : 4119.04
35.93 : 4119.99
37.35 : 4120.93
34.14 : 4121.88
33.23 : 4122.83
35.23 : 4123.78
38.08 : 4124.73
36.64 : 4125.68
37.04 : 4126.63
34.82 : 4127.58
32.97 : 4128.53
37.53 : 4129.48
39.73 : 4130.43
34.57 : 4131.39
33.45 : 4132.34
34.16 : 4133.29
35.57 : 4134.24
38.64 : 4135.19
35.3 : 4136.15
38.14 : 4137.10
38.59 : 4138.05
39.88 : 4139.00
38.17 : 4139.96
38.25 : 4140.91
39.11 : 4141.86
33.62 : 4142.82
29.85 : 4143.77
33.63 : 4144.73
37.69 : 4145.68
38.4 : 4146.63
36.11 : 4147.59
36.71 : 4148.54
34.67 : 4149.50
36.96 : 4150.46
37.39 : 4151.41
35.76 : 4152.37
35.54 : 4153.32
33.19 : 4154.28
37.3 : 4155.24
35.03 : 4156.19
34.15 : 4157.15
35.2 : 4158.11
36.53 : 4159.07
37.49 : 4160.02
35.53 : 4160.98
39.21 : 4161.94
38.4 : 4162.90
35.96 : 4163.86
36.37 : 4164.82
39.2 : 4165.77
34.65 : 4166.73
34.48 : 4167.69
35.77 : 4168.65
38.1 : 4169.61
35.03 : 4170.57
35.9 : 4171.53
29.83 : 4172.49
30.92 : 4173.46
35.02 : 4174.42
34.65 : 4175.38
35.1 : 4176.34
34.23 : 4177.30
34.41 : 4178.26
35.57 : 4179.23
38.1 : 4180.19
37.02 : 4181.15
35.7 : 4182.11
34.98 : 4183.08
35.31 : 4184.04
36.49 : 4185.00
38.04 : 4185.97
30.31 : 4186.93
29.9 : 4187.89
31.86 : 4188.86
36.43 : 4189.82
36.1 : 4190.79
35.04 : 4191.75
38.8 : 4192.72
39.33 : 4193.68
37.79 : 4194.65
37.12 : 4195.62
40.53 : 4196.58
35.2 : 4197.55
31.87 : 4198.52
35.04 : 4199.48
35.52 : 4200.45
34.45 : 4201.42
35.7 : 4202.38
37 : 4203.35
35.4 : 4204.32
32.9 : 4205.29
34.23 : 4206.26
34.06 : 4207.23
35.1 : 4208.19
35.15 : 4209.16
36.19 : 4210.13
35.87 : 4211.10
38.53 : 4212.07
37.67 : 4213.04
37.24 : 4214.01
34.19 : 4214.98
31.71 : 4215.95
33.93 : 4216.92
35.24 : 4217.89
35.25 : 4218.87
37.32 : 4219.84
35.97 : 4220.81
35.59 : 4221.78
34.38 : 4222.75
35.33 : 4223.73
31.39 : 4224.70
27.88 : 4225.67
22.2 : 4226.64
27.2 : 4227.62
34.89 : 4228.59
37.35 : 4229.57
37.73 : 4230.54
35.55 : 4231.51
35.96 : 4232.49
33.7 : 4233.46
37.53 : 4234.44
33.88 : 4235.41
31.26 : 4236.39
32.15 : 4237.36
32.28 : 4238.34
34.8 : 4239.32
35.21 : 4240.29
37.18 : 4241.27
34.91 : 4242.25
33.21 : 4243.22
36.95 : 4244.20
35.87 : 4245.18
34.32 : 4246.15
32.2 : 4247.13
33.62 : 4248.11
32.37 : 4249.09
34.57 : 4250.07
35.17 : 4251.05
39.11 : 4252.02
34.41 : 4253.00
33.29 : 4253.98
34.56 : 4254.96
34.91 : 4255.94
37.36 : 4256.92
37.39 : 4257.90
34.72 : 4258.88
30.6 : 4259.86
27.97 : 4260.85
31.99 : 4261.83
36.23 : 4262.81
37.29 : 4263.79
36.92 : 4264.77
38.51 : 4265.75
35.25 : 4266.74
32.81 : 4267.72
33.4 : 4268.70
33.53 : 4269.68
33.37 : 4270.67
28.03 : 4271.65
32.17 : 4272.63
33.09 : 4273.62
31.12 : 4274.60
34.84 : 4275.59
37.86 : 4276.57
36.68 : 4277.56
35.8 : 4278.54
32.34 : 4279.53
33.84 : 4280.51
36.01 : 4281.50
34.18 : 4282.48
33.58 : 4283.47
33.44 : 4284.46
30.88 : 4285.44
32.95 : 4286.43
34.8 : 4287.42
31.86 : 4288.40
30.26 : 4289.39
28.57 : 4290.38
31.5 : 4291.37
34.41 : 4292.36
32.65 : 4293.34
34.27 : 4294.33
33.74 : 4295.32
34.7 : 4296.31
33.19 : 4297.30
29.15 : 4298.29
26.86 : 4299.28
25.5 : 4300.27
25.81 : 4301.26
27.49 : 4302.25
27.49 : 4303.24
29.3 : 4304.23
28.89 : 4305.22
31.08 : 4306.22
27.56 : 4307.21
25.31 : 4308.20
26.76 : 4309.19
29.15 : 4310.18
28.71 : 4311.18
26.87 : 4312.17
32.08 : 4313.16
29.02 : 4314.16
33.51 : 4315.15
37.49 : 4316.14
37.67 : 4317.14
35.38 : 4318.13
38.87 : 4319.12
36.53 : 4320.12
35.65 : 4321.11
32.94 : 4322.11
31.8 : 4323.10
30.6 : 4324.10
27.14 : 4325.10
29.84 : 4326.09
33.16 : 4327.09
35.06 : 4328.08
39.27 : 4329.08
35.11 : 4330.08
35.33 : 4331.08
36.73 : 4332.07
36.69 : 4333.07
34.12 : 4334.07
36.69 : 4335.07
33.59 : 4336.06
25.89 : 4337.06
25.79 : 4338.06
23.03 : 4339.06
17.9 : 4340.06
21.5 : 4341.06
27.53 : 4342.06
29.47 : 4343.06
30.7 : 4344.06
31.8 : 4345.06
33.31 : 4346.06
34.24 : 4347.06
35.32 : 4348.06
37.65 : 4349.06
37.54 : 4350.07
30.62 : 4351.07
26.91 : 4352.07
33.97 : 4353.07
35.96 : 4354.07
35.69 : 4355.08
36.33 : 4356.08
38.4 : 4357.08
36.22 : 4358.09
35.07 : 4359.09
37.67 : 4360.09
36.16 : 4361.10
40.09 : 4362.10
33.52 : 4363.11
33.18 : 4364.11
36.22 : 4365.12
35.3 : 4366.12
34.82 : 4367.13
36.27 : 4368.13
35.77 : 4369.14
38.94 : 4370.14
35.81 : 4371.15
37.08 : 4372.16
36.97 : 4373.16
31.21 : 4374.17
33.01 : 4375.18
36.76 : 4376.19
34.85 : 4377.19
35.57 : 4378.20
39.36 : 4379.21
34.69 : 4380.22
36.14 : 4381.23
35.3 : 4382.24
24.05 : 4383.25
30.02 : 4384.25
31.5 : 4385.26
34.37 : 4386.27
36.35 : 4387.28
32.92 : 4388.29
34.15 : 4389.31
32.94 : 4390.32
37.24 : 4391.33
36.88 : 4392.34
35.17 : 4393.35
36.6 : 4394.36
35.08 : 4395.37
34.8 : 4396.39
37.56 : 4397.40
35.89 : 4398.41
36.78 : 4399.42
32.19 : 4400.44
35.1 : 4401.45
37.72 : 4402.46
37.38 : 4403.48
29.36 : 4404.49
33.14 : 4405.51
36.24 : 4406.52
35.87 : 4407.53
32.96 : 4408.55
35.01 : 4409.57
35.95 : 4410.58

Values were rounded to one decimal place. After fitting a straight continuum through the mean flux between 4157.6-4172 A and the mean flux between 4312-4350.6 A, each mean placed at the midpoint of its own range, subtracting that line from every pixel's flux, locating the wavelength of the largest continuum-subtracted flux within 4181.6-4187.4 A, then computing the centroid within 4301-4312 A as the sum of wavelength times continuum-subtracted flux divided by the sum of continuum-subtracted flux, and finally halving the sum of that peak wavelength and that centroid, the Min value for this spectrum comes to 4246.0 A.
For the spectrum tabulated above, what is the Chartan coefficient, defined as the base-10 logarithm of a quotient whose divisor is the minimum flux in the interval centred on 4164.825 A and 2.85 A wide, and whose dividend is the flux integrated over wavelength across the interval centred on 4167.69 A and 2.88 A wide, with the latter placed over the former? 0.447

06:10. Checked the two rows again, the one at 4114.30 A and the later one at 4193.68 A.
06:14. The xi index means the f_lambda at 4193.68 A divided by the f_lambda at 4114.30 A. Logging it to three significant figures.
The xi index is 1.09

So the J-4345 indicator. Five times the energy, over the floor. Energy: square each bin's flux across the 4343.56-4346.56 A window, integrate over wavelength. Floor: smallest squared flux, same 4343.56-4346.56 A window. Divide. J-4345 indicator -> 16.3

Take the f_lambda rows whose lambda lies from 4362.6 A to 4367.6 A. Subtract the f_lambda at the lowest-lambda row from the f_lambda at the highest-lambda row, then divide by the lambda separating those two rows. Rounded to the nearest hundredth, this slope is 0.32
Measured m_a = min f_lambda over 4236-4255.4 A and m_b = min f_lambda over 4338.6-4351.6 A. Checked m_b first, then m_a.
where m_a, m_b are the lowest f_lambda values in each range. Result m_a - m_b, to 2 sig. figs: 13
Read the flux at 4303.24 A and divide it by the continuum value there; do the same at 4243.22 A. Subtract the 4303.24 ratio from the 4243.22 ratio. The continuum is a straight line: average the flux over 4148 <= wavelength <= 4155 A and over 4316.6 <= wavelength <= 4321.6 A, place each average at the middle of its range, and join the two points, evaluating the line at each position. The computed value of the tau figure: 0.17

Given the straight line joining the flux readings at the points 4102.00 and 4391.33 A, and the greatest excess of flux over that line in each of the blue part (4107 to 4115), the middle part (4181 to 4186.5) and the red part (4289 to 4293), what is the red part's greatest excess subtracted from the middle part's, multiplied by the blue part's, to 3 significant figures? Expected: 165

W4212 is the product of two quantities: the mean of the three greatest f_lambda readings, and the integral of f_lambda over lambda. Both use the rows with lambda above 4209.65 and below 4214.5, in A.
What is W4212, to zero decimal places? 6803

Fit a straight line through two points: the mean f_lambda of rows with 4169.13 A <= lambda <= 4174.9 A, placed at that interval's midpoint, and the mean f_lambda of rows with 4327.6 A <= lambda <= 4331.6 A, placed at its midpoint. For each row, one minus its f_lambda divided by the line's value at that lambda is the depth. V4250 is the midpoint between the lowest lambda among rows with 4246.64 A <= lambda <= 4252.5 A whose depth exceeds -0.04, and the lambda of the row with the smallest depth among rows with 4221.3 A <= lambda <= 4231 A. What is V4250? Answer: 4238.8 A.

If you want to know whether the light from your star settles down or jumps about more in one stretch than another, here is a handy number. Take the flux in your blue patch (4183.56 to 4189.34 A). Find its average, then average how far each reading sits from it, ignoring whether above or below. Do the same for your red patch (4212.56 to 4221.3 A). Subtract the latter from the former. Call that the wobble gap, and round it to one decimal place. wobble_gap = 1.5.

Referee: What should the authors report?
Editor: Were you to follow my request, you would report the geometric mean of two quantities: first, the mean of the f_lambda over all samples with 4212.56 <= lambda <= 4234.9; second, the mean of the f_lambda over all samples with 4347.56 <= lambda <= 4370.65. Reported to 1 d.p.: 34.8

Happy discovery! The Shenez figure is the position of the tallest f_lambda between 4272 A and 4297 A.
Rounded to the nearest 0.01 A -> 4276.57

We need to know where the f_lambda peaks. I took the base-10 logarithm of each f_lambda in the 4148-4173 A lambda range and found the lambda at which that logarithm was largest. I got 4161.94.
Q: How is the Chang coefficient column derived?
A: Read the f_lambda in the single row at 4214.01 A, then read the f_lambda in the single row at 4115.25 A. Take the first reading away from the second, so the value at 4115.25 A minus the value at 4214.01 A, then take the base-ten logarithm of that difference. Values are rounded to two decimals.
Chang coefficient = -0.07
